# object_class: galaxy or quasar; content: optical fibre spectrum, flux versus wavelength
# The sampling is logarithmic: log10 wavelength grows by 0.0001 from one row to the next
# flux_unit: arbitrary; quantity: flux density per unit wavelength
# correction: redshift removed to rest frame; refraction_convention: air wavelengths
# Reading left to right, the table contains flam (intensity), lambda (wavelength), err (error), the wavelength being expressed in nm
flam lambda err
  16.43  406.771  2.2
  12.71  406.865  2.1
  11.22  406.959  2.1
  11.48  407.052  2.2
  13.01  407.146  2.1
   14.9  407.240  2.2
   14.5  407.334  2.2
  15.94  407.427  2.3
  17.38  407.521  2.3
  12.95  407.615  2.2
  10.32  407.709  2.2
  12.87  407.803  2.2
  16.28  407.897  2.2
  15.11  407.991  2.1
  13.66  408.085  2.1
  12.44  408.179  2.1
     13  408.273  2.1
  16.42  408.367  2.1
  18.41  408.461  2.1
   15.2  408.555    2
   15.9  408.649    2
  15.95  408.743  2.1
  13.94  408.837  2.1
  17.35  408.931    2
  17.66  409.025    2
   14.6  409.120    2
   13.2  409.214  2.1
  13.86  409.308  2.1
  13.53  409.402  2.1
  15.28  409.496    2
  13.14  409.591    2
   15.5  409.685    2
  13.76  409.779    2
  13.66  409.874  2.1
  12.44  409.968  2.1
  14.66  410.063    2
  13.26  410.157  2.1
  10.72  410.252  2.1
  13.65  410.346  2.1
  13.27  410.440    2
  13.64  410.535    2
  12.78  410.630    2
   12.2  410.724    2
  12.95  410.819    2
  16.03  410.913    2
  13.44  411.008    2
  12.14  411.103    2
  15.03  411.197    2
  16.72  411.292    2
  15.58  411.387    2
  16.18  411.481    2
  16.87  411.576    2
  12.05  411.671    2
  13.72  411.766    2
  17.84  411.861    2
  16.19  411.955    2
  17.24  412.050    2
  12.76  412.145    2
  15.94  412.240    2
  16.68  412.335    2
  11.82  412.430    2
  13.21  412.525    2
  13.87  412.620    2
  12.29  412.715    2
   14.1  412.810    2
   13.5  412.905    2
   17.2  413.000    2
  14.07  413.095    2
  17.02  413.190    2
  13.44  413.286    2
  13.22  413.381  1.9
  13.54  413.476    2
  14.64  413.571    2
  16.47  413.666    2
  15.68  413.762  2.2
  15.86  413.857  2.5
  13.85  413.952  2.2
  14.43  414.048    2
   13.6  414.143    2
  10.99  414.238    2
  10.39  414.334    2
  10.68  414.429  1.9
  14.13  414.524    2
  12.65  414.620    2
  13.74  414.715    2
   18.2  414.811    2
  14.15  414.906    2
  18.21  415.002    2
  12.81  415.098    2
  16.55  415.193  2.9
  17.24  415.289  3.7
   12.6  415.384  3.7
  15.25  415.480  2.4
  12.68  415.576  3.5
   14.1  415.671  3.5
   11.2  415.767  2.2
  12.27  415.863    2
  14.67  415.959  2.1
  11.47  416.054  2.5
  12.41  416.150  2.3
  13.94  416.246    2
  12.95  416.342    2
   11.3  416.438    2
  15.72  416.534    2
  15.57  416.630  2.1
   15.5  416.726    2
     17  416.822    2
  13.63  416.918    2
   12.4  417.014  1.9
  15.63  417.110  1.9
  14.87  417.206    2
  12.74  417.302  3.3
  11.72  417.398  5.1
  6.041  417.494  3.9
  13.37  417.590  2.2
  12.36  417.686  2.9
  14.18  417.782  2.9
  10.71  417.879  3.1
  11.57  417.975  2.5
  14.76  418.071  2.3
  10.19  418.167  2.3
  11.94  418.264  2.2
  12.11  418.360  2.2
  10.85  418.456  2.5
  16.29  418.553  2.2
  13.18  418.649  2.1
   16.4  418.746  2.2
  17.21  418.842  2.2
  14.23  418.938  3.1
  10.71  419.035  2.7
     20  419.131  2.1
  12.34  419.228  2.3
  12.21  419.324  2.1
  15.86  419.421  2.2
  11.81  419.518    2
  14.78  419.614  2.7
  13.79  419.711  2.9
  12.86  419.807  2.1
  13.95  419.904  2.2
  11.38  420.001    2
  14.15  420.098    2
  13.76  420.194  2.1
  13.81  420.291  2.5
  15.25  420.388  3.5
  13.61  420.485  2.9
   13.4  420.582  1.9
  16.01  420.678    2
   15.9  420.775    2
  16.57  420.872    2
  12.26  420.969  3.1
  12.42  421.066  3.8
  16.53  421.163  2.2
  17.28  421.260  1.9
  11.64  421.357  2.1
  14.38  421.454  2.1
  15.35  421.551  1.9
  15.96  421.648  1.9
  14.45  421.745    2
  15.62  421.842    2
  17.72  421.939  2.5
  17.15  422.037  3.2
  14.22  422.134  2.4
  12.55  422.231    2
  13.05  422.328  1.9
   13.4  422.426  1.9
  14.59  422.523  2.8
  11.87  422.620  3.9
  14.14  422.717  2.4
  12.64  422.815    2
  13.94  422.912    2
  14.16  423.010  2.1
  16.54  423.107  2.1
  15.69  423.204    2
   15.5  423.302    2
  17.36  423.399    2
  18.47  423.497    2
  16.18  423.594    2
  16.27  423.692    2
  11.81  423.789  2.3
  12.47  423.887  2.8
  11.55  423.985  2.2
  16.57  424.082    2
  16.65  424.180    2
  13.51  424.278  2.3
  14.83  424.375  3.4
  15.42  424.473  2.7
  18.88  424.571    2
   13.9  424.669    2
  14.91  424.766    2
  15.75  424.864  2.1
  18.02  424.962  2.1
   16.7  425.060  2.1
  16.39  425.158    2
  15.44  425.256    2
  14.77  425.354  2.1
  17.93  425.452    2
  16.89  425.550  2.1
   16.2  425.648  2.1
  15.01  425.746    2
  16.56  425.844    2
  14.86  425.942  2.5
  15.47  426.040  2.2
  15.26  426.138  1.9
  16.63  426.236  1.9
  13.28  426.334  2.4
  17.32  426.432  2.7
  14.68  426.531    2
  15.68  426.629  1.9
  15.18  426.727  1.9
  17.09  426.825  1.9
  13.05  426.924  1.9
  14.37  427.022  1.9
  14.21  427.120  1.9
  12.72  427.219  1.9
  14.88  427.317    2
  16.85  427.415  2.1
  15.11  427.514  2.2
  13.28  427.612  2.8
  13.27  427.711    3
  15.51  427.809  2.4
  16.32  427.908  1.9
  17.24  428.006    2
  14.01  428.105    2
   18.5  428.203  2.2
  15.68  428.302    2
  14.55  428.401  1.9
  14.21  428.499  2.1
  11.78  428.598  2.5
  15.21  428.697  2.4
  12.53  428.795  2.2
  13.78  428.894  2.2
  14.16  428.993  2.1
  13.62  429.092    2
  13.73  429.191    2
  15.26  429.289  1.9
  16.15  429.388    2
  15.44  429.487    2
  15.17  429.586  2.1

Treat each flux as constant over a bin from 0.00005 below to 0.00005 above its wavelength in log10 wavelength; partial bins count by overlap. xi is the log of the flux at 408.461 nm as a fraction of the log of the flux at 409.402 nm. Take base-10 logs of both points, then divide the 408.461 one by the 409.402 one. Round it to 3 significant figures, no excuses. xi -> 1.12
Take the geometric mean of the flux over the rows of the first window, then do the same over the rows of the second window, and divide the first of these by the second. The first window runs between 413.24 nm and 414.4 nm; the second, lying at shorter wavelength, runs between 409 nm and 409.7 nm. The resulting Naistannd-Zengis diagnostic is 0.94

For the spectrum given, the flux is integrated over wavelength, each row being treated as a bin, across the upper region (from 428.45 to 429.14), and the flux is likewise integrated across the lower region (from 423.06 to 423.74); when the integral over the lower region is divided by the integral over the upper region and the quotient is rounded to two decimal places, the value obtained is 1.20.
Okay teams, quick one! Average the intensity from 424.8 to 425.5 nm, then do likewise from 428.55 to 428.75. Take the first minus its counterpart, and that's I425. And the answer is 2.9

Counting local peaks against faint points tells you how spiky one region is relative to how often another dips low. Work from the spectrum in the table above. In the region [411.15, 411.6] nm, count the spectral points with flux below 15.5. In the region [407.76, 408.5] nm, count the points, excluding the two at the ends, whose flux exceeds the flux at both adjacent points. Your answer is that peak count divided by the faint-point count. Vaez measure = 1.0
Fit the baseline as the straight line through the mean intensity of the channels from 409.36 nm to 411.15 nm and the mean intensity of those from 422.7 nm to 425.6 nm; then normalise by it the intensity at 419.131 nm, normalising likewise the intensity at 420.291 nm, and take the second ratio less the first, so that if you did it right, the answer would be -0.430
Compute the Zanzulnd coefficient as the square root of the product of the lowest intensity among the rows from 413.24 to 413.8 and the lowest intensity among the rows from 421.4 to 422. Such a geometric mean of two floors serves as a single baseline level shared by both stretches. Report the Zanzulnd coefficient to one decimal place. 13.8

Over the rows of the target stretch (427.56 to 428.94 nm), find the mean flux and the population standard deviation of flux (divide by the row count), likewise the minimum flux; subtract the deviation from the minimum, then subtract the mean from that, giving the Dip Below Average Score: -4.7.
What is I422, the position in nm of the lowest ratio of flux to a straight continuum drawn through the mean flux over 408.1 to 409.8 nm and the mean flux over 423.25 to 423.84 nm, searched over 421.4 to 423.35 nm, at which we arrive 422.620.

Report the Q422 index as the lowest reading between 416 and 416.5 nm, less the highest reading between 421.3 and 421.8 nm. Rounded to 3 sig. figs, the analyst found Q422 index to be -4.66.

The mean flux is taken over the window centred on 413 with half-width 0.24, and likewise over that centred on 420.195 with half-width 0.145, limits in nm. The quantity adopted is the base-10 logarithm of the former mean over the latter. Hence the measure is 0.04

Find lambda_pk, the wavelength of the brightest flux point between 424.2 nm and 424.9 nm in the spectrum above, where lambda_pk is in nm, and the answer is 424.571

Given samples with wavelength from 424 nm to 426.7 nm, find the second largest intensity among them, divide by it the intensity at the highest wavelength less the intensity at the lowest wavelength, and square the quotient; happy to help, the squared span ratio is 0.0024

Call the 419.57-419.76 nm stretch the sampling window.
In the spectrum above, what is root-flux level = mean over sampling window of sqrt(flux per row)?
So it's 3.78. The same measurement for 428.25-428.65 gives 3.74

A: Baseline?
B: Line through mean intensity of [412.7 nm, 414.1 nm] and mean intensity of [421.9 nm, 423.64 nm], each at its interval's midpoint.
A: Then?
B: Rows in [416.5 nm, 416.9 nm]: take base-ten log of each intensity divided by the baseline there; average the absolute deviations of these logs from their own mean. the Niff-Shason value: 0.014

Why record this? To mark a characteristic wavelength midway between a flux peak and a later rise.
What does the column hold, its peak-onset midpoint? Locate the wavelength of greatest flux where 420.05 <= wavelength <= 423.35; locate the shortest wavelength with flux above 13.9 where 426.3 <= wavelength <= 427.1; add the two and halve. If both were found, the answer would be 424.19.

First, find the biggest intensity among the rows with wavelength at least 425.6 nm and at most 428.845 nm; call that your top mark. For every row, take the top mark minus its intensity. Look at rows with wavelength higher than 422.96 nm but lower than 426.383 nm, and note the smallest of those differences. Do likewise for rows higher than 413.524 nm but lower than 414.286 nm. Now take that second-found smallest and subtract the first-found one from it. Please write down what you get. 2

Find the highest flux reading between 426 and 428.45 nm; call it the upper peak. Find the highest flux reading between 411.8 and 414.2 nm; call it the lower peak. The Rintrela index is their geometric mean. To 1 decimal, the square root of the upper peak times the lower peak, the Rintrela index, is 18.2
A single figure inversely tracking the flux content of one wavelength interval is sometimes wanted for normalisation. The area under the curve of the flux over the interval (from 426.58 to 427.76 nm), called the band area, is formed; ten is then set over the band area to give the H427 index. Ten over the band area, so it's 0.58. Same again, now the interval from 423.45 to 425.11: 0.39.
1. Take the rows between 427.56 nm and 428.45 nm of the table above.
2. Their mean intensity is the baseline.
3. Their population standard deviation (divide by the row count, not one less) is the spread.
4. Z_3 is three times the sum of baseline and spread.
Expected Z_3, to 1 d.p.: 51.2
